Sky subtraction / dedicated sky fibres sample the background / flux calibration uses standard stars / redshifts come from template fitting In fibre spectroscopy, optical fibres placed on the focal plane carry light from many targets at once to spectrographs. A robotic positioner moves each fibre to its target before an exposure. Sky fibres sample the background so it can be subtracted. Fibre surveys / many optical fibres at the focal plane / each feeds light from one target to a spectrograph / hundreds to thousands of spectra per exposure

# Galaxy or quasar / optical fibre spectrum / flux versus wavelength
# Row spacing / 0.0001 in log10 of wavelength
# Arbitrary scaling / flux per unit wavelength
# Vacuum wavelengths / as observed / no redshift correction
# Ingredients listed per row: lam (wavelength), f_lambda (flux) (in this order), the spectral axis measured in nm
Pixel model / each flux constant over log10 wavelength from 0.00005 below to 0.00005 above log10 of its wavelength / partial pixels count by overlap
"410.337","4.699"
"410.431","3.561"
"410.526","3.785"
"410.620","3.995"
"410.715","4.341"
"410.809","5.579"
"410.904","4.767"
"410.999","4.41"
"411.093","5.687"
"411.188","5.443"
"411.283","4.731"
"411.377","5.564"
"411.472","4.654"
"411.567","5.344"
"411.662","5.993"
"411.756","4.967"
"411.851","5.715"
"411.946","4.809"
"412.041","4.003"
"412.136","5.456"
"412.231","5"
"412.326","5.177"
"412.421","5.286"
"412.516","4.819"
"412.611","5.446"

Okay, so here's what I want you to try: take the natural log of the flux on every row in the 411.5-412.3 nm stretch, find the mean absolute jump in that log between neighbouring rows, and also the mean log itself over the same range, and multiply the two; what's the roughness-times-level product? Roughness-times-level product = 0.279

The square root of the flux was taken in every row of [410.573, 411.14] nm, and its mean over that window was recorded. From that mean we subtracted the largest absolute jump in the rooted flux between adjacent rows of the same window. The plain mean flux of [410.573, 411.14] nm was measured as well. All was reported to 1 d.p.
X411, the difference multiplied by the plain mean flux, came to 9.1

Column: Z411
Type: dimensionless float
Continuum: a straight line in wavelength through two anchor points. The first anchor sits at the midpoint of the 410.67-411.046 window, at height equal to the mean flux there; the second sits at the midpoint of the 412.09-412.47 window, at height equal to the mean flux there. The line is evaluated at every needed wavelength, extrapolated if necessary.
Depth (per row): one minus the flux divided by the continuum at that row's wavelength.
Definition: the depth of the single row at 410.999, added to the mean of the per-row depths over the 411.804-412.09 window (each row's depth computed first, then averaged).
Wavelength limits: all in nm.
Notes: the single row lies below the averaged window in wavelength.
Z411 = 0.139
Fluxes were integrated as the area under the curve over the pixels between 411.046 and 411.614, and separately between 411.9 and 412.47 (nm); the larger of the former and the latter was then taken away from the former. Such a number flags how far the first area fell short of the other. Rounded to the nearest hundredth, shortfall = 0.00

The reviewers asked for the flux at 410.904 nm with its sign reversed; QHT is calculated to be -4.8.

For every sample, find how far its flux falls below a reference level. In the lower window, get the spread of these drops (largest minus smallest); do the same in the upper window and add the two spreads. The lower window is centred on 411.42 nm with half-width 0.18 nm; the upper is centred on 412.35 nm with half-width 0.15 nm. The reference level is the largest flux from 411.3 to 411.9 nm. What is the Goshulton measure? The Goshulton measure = 1.20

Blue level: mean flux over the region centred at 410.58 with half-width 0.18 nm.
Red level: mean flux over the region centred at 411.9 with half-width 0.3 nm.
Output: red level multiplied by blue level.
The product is 20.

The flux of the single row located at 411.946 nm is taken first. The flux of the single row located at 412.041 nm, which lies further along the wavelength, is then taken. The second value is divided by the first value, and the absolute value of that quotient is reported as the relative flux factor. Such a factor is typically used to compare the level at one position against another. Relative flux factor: 0.83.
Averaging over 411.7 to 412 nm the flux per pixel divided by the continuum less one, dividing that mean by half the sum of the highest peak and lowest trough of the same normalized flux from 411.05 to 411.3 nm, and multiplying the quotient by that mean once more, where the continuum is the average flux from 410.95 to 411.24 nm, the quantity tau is 0.00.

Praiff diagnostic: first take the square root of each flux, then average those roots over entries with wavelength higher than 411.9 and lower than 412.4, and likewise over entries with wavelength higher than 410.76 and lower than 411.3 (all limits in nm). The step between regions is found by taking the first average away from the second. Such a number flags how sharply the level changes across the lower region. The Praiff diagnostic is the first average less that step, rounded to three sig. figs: 2.16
